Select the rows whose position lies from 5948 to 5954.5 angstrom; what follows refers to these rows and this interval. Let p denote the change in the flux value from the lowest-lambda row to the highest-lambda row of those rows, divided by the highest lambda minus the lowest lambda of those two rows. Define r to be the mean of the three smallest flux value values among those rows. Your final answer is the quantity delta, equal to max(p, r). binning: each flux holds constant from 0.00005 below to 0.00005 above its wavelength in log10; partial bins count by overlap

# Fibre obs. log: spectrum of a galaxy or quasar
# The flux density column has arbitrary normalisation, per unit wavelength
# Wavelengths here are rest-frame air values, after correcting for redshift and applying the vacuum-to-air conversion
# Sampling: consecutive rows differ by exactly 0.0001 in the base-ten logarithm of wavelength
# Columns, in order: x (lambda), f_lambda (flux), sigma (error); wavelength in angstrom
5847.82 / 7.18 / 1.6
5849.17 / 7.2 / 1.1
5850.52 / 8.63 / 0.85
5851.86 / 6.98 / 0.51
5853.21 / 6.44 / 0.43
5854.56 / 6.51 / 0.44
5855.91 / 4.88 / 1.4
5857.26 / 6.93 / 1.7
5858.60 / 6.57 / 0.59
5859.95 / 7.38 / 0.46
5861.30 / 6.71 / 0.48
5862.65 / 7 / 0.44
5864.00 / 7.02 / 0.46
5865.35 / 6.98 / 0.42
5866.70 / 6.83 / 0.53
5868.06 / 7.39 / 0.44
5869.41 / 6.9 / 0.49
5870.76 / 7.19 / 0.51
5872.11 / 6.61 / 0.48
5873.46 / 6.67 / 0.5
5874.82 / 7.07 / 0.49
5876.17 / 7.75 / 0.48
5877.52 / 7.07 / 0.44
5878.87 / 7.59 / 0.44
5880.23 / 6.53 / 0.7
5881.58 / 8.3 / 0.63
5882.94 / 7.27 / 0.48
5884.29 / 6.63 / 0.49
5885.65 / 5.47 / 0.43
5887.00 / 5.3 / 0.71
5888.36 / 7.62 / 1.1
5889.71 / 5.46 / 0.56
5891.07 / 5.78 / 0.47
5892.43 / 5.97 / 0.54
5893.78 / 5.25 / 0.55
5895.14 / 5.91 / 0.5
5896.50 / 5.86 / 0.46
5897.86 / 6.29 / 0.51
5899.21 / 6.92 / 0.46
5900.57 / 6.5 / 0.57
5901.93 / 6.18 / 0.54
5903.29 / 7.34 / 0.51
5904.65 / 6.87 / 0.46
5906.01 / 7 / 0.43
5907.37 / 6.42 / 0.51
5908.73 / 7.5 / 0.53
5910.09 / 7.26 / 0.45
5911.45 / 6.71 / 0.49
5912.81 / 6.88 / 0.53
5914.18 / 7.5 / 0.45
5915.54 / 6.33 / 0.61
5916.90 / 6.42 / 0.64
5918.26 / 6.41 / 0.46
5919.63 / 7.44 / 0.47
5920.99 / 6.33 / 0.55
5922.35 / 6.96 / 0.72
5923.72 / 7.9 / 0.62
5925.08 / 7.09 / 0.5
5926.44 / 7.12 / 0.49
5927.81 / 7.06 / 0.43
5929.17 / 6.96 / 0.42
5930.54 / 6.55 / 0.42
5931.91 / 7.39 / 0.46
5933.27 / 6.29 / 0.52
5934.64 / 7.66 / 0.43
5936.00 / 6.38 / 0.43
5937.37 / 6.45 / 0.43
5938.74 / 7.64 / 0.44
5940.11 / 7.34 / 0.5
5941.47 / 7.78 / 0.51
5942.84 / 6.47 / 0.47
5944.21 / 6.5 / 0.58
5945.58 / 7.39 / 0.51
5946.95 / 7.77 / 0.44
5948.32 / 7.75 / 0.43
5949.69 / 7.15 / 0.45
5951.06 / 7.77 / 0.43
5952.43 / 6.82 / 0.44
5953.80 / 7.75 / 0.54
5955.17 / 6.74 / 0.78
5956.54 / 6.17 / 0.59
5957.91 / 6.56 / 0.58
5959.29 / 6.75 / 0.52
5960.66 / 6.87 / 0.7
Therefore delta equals 7.2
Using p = 0.00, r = 7.24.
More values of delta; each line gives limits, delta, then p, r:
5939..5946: 6.8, 0.01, 6.77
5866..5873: 6.8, -0.04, 6.78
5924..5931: 6.9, -0.10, 6.86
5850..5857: 5.9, -0.70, 5.94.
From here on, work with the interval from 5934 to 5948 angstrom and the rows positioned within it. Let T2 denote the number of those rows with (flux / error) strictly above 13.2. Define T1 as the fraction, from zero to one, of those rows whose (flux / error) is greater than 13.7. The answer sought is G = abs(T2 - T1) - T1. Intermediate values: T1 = 0.90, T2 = 9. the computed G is 7.2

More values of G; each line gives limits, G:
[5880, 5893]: 1.8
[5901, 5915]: 5.8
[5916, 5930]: 4.8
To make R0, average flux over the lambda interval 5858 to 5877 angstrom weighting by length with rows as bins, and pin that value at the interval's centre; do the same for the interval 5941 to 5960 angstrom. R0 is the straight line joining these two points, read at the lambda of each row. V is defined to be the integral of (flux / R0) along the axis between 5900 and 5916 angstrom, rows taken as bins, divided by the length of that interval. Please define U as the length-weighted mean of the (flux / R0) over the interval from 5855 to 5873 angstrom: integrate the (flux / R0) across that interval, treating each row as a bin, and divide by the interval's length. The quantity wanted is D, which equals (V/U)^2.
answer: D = 1.01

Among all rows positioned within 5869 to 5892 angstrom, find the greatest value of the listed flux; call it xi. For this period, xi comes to 8.3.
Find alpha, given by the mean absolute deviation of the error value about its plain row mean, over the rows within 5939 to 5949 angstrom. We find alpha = 0.038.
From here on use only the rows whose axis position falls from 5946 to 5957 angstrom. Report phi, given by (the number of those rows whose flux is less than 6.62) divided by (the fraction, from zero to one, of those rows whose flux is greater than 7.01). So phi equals 2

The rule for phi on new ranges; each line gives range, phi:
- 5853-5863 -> 32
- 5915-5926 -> 11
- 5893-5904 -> 48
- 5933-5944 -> 8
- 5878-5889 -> 6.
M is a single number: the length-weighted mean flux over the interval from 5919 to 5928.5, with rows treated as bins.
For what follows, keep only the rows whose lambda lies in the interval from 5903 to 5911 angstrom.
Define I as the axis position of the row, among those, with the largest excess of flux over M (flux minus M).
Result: 5908.73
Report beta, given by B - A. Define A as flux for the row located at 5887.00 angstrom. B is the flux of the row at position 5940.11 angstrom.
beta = 2.0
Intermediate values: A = 5.3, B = 7.34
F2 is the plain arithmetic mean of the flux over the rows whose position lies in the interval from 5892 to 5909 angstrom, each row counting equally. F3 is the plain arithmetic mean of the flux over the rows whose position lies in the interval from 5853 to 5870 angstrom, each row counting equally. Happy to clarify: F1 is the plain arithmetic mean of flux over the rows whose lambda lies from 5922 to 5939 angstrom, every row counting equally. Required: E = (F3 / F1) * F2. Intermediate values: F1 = 7.03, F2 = 6.46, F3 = 6.7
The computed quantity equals 6.2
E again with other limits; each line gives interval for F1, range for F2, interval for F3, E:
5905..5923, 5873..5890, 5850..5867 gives 6.8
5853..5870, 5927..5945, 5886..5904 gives 6.4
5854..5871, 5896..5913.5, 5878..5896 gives 6.4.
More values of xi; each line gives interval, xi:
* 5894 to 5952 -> 7.9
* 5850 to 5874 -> 8.63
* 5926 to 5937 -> 7.66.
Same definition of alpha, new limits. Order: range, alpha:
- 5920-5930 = 0.083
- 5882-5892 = 0.171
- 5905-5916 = 0.045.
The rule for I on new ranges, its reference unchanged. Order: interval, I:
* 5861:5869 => 5868.06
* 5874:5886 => 5881.58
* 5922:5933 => 5923.72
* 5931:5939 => 5934.64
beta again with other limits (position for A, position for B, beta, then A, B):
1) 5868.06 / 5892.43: -1.4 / 7.39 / 5.97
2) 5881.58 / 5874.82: -1.2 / 8.3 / 7.07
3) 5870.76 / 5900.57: -0.7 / 7.19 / 6.5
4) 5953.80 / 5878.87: -0.2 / 7.75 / 7.59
